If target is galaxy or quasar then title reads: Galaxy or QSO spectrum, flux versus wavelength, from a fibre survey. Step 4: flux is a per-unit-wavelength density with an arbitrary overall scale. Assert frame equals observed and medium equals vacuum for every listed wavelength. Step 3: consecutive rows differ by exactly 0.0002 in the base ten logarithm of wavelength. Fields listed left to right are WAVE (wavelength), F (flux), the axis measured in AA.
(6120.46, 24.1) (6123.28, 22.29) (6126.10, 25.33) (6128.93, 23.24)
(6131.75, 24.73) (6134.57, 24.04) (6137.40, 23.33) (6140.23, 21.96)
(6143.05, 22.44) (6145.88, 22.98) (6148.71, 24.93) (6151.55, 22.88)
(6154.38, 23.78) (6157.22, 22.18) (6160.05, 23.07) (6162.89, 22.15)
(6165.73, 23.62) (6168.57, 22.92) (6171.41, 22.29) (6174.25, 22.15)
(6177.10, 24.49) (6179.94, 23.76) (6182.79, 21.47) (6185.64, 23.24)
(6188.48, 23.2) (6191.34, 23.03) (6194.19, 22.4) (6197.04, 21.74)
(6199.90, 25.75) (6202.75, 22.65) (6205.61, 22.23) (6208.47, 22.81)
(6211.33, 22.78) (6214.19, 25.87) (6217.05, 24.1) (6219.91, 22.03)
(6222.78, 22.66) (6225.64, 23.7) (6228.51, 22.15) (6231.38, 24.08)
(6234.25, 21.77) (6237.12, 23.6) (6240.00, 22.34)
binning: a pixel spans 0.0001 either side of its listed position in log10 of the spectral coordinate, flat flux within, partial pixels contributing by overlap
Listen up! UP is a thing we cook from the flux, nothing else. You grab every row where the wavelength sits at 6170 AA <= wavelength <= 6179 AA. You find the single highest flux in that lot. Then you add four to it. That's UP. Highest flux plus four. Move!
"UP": 28.5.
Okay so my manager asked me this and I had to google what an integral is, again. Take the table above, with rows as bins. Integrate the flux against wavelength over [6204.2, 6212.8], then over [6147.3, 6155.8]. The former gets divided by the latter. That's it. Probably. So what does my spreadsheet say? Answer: 0.96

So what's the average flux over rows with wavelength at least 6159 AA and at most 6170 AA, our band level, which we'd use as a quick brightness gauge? 22.9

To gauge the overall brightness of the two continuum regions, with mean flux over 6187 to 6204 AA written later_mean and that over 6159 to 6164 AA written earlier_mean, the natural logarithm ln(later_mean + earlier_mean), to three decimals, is 3.823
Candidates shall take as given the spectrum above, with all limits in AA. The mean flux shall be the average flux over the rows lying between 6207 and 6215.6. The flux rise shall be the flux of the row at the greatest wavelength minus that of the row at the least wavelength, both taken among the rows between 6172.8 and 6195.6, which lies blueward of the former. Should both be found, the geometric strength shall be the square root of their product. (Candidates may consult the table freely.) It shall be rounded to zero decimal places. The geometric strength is 2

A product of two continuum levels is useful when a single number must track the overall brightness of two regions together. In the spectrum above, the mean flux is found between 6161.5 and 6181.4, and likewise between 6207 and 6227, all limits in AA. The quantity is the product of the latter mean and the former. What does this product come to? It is 540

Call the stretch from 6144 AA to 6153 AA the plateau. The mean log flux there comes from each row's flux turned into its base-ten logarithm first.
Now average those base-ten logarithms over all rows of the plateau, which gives 1.37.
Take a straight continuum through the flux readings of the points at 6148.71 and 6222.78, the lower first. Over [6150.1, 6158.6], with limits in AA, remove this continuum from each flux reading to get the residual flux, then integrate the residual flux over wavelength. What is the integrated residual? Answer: -15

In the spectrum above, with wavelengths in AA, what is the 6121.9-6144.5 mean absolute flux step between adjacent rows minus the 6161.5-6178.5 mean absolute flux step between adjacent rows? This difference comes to 0.35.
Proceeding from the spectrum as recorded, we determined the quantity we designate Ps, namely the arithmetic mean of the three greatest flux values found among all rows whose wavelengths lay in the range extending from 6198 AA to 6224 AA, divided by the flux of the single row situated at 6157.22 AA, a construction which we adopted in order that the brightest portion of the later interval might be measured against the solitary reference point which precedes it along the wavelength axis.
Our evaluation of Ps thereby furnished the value 1.14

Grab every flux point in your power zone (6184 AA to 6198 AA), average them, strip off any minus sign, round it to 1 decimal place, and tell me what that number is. 22.7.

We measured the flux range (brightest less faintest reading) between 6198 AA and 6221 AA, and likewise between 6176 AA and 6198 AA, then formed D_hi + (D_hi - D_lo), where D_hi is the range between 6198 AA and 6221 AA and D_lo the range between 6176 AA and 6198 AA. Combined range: 4.7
